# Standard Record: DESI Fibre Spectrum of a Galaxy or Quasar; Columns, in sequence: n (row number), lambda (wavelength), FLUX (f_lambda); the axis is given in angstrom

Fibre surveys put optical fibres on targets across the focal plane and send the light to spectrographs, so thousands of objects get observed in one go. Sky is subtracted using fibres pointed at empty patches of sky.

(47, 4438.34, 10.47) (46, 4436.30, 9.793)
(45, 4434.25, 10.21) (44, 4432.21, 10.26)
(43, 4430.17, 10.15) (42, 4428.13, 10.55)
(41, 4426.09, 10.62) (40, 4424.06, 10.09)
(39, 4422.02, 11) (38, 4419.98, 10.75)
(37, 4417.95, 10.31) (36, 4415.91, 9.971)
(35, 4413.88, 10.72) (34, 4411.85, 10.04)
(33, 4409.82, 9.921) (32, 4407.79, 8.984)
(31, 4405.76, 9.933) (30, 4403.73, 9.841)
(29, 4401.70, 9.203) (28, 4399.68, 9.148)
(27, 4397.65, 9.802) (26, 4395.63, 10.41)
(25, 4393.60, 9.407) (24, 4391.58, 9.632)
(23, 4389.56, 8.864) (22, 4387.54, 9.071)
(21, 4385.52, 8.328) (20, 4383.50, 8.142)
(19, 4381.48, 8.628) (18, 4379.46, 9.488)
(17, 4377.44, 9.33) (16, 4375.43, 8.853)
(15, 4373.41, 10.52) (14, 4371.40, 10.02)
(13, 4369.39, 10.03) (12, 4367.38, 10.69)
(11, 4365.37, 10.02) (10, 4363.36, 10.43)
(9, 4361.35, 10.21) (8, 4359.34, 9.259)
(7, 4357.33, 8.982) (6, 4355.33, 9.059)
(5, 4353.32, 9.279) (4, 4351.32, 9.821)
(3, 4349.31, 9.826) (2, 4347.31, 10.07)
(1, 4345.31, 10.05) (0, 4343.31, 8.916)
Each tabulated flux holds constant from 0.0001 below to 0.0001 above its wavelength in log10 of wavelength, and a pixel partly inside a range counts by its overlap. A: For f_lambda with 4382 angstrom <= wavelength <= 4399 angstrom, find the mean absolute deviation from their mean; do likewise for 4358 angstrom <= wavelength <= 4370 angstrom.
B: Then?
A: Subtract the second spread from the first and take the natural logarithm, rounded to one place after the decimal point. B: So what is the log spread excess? -1.3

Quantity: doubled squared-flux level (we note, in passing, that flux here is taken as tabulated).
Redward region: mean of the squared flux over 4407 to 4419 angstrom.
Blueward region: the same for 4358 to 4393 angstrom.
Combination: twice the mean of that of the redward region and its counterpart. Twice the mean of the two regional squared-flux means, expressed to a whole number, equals 191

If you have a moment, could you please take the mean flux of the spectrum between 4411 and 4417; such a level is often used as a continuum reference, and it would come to 10.2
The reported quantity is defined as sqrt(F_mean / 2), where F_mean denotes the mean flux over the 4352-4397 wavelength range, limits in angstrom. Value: 2.18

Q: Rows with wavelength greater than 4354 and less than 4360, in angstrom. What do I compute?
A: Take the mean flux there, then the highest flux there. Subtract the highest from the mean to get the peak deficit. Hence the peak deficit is -0.16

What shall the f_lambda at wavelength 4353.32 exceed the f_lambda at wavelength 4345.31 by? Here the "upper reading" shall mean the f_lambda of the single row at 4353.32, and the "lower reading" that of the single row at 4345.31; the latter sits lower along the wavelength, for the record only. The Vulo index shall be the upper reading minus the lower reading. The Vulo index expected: -0.77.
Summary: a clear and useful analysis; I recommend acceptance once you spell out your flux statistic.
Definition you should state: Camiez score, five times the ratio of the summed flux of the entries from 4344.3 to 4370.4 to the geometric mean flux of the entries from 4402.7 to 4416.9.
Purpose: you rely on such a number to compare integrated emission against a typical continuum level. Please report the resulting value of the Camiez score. 64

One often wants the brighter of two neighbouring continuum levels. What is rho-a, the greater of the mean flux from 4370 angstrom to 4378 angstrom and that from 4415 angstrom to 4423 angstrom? 10.5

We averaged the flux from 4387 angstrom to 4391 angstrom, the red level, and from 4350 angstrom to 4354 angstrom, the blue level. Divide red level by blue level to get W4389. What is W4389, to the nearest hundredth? 0.94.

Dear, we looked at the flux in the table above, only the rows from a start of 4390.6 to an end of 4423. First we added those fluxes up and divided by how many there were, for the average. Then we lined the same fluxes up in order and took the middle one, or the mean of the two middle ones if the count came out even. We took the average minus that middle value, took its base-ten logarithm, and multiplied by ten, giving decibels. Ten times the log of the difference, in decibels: -18.2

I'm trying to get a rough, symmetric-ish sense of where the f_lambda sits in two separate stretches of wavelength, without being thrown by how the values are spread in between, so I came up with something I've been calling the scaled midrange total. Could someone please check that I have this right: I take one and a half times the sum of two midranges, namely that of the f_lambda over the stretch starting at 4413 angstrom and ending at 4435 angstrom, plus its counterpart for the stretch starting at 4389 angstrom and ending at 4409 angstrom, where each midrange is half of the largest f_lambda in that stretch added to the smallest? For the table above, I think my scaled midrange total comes 30.2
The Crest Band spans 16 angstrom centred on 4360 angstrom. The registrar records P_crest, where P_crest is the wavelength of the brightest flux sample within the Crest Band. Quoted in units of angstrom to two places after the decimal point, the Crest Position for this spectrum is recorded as 4367.38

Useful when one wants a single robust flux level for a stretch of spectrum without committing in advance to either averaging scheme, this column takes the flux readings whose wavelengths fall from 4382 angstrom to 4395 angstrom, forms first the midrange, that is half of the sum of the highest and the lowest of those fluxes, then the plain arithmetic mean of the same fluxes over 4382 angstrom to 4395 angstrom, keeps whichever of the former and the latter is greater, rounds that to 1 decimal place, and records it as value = 8.9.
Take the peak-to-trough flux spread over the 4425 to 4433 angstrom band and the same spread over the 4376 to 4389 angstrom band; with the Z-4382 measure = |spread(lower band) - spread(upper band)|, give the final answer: 0.88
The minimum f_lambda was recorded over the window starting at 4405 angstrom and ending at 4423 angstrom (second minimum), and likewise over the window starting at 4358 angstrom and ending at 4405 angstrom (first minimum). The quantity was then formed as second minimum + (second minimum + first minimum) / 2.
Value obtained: 17.5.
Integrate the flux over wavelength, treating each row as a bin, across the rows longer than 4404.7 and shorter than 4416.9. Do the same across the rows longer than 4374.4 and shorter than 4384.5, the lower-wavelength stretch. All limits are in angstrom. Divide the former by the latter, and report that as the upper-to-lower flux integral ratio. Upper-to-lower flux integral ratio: 1.4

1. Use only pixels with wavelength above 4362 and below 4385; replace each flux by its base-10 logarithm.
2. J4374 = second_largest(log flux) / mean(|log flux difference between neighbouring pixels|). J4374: 38.4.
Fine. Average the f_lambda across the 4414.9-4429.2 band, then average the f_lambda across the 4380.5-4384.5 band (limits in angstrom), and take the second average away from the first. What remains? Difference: 2.1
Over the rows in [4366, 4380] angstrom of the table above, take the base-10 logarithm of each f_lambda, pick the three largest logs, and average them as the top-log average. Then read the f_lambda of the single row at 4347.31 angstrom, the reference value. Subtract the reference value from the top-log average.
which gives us -9.1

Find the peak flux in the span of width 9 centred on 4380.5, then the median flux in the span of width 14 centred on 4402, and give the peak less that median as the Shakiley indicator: -0.31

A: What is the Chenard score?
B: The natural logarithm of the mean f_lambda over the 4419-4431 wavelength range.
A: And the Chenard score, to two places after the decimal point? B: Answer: 2.35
